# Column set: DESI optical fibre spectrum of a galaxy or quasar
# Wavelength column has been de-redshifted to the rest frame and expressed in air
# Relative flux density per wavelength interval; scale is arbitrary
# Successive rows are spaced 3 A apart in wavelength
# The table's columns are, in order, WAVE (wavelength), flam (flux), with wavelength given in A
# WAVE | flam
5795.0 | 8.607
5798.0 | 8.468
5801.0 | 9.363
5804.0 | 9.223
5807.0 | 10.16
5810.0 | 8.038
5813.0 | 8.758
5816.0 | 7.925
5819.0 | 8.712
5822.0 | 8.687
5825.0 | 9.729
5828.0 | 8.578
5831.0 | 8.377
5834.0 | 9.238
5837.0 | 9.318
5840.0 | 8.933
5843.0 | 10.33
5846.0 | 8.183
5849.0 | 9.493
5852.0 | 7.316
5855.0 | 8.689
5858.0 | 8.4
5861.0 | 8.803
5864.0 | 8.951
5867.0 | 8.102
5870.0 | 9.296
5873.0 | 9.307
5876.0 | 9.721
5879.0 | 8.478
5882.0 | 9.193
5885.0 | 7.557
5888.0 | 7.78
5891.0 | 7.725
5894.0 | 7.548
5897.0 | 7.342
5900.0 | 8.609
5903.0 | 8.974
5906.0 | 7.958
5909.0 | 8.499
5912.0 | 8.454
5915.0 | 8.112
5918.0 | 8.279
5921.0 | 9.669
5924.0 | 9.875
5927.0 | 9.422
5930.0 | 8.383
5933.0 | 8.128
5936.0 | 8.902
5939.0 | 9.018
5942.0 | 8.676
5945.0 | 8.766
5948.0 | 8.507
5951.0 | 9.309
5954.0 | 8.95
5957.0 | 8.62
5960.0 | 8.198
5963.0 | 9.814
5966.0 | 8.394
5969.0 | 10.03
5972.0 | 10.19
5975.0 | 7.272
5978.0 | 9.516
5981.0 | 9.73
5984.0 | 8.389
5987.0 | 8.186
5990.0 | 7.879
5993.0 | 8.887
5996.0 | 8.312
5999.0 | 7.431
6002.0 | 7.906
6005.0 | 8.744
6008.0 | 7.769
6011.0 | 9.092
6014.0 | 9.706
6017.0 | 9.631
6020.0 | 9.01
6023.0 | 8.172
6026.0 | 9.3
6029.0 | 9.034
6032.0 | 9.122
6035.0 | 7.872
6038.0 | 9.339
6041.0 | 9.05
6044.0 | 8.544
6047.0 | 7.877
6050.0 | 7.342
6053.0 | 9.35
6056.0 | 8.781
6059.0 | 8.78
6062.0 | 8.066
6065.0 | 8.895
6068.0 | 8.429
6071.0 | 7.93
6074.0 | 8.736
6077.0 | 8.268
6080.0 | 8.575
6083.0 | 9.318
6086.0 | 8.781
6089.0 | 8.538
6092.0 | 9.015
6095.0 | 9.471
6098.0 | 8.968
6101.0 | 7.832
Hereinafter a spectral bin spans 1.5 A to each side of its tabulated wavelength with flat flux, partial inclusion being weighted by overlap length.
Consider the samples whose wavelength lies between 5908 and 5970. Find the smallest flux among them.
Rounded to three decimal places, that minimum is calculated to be 8.112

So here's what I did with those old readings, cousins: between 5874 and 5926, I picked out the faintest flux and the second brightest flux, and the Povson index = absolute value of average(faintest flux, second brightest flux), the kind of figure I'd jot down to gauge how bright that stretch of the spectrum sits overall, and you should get 8.53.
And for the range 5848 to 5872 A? 8.31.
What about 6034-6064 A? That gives 8.34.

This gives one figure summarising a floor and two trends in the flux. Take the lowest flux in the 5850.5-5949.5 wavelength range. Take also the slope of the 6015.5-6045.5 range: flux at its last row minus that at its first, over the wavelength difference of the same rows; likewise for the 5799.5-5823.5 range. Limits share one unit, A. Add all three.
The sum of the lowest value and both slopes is 7.24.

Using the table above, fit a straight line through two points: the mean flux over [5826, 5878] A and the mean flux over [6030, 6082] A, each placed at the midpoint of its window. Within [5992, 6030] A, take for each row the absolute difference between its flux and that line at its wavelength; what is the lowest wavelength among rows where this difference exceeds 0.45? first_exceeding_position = 5999.0 A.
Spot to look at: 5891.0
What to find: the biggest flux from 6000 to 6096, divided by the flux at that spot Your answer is 1.26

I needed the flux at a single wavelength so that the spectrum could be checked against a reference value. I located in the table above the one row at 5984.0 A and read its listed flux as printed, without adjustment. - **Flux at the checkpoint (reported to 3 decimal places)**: 8.389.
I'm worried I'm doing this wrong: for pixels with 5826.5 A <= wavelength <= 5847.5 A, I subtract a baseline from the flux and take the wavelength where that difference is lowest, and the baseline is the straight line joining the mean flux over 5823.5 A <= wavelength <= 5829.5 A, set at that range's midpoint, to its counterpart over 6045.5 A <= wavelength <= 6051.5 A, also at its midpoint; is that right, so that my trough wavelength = 5846.0 A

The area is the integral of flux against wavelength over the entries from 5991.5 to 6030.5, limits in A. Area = 339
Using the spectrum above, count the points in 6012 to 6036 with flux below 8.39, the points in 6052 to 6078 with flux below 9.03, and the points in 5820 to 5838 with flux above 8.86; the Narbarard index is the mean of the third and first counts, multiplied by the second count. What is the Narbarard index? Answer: 20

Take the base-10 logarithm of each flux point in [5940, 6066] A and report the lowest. 0.862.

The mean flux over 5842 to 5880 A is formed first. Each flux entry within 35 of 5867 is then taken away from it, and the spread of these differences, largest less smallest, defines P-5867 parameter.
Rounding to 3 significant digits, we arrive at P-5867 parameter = 3.01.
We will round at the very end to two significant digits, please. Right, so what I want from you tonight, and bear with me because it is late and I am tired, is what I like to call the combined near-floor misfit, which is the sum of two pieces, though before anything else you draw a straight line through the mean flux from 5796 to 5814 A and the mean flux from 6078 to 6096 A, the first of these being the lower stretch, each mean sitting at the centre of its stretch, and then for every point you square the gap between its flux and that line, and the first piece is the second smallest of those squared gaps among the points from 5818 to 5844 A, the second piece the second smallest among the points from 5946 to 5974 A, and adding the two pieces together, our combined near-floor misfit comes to 0.17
